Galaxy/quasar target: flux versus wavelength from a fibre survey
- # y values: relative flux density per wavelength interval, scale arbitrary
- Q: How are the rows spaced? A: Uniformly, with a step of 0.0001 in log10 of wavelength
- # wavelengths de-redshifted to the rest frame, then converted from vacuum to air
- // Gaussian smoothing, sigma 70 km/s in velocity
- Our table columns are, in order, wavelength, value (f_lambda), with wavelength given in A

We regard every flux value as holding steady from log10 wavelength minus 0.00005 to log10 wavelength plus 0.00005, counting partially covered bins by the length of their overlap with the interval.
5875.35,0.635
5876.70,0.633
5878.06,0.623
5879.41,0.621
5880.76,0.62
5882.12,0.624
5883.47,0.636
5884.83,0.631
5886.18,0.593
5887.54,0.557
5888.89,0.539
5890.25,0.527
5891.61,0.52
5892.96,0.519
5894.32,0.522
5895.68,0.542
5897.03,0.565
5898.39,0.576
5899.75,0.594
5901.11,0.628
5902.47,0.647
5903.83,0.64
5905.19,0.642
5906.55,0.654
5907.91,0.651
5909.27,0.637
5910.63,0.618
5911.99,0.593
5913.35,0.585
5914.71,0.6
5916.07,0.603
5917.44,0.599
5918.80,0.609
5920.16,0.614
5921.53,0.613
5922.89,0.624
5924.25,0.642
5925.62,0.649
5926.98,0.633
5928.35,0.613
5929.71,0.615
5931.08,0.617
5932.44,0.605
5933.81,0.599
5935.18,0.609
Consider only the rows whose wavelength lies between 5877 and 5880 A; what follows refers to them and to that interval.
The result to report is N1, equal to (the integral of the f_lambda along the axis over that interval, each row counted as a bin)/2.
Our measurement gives 0.93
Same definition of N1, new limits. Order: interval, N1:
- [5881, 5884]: 0.94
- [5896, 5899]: 0.85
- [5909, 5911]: 0.63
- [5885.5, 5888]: 0.72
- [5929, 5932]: 0.92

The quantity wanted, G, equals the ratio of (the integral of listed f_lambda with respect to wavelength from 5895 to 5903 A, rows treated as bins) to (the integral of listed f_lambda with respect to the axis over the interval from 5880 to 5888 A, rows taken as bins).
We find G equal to 0.97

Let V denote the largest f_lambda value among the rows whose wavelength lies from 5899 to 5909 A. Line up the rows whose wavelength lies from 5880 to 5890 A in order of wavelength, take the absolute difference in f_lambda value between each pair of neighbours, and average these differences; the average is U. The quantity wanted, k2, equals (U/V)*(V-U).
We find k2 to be 0.018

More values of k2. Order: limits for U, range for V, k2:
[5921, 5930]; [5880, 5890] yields 0.012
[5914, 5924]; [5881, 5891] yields 0.006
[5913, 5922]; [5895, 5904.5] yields 0.006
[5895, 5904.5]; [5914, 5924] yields 0.018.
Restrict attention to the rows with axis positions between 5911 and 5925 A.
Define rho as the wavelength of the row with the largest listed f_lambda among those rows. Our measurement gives 5924.25 A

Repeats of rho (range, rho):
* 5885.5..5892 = 5886.18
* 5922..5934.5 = 5925.62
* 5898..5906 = 5902.47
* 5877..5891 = 5883.47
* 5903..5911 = 5906.55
